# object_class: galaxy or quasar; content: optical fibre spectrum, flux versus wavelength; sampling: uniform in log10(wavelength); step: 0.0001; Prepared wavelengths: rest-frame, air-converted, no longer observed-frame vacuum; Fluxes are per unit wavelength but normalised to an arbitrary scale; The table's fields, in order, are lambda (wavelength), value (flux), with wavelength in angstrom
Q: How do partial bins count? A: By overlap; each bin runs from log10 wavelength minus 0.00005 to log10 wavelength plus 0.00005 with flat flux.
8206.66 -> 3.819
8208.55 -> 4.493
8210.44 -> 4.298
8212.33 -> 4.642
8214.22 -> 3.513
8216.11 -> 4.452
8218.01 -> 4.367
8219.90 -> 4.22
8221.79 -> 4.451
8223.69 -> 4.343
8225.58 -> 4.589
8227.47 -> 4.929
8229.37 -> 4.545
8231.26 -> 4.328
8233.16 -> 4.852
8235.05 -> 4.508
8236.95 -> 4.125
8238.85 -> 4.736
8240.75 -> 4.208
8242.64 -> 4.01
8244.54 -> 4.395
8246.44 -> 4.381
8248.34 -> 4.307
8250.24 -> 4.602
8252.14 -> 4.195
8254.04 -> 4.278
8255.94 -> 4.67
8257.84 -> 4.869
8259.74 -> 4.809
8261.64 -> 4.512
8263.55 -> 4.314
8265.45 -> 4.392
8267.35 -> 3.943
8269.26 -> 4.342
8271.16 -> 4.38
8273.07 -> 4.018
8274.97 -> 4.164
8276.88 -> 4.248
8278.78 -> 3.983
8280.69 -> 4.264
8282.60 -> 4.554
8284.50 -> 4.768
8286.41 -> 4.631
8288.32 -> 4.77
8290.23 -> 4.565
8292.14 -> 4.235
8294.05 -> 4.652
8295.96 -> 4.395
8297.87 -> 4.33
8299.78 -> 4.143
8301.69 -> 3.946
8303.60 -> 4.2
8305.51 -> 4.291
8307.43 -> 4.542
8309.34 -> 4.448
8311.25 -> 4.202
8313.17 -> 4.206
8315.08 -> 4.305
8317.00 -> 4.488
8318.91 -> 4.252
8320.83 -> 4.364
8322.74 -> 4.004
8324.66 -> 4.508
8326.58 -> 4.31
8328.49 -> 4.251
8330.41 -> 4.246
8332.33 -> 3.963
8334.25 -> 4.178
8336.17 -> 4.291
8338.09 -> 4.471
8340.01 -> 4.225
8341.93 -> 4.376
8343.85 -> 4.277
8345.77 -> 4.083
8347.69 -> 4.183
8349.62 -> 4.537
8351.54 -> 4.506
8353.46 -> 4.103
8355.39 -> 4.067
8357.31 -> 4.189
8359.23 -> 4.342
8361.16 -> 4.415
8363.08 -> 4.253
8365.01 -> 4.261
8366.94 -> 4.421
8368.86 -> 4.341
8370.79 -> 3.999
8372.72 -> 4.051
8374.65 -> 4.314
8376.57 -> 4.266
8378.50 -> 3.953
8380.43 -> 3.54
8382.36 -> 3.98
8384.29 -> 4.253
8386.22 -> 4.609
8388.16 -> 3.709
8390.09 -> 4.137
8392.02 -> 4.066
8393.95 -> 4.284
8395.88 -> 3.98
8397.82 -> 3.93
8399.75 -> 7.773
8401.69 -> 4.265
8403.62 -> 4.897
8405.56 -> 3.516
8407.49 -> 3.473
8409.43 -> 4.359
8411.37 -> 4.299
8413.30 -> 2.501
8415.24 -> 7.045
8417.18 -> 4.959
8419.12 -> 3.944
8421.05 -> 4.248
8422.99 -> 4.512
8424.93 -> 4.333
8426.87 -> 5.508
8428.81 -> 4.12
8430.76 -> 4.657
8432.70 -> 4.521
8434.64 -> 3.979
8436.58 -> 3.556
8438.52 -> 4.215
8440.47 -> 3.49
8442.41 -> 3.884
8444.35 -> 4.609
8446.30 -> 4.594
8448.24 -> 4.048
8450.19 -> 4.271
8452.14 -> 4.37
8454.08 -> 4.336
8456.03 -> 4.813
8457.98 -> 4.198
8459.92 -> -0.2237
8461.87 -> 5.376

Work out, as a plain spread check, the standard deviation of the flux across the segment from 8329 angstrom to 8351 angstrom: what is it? 0.16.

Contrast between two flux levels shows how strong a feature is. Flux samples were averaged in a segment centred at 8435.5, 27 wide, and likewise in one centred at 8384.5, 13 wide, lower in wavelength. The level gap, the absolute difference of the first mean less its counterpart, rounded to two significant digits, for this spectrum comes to 0.26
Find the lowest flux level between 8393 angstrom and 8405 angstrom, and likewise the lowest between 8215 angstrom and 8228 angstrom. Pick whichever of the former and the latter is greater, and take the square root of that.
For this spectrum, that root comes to 2.05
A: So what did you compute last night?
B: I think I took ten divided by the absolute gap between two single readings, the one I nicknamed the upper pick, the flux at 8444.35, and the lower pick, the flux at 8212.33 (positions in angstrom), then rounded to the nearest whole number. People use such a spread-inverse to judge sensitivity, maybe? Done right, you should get 303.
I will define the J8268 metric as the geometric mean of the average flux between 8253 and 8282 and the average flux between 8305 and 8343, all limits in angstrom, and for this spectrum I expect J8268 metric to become 4.32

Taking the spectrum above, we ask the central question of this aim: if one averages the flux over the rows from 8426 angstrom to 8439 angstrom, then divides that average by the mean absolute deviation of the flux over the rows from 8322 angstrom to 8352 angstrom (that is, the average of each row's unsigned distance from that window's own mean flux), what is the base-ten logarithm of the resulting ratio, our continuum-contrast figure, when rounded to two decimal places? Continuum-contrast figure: 1.51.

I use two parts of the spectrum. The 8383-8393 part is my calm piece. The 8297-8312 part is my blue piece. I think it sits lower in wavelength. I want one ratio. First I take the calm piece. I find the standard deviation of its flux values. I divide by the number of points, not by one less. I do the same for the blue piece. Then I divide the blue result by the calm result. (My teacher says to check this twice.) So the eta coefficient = 0.60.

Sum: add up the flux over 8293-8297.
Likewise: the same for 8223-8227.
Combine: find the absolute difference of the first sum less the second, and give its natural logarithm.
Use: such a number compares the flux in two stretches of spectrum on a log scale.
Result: -2.2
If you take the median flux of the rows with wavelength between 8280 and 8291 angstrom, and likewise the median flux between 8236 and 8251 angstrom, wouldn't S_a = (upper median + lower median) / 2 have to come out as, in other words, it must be 4.47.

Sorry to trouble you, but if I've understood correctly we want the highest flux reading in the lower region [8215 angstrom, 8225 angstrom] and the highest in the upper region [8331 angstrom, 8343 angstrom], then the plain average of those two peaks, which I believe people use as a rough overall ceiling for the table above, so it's 4.46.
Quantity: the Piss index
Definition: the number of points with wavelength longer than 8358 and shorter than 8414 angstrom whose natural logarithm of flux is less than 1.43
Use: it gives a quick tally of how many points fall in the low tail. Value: 13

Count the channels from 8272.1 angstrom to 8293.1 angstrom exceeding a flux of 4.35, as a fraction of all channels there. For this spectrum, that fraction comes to 0.45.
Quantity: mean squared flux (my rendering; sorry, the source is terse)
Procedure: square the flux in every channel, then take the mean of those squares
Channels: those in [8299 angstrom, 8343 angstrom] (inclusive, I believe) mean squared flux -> 18.3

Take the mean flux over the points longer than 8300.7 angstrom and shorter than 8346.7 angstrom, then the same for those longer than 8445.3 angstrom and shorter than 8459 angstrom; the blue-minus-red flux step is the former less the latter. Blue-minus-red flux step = -0.1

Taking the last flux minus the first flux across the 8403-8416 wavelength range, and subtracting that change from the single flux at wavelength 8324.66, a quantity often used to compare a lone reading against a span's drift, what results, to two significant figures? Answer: 2.4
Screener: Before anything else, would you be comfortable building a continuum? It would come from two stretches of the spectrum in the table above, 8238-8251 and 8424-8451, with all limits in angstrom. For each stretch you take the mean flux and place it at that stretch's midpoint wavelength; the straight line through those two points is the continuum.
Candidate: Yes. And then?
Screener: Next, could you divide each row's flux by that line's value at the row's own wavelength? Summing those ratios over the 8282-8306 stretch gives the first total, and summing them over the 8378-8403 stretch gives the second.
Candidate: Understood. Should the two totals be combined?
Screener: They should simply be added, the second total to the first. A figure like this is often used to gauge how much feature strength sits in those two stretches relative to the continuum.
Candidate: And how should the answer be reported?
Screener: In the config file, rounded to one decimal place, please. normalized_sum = 26.4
